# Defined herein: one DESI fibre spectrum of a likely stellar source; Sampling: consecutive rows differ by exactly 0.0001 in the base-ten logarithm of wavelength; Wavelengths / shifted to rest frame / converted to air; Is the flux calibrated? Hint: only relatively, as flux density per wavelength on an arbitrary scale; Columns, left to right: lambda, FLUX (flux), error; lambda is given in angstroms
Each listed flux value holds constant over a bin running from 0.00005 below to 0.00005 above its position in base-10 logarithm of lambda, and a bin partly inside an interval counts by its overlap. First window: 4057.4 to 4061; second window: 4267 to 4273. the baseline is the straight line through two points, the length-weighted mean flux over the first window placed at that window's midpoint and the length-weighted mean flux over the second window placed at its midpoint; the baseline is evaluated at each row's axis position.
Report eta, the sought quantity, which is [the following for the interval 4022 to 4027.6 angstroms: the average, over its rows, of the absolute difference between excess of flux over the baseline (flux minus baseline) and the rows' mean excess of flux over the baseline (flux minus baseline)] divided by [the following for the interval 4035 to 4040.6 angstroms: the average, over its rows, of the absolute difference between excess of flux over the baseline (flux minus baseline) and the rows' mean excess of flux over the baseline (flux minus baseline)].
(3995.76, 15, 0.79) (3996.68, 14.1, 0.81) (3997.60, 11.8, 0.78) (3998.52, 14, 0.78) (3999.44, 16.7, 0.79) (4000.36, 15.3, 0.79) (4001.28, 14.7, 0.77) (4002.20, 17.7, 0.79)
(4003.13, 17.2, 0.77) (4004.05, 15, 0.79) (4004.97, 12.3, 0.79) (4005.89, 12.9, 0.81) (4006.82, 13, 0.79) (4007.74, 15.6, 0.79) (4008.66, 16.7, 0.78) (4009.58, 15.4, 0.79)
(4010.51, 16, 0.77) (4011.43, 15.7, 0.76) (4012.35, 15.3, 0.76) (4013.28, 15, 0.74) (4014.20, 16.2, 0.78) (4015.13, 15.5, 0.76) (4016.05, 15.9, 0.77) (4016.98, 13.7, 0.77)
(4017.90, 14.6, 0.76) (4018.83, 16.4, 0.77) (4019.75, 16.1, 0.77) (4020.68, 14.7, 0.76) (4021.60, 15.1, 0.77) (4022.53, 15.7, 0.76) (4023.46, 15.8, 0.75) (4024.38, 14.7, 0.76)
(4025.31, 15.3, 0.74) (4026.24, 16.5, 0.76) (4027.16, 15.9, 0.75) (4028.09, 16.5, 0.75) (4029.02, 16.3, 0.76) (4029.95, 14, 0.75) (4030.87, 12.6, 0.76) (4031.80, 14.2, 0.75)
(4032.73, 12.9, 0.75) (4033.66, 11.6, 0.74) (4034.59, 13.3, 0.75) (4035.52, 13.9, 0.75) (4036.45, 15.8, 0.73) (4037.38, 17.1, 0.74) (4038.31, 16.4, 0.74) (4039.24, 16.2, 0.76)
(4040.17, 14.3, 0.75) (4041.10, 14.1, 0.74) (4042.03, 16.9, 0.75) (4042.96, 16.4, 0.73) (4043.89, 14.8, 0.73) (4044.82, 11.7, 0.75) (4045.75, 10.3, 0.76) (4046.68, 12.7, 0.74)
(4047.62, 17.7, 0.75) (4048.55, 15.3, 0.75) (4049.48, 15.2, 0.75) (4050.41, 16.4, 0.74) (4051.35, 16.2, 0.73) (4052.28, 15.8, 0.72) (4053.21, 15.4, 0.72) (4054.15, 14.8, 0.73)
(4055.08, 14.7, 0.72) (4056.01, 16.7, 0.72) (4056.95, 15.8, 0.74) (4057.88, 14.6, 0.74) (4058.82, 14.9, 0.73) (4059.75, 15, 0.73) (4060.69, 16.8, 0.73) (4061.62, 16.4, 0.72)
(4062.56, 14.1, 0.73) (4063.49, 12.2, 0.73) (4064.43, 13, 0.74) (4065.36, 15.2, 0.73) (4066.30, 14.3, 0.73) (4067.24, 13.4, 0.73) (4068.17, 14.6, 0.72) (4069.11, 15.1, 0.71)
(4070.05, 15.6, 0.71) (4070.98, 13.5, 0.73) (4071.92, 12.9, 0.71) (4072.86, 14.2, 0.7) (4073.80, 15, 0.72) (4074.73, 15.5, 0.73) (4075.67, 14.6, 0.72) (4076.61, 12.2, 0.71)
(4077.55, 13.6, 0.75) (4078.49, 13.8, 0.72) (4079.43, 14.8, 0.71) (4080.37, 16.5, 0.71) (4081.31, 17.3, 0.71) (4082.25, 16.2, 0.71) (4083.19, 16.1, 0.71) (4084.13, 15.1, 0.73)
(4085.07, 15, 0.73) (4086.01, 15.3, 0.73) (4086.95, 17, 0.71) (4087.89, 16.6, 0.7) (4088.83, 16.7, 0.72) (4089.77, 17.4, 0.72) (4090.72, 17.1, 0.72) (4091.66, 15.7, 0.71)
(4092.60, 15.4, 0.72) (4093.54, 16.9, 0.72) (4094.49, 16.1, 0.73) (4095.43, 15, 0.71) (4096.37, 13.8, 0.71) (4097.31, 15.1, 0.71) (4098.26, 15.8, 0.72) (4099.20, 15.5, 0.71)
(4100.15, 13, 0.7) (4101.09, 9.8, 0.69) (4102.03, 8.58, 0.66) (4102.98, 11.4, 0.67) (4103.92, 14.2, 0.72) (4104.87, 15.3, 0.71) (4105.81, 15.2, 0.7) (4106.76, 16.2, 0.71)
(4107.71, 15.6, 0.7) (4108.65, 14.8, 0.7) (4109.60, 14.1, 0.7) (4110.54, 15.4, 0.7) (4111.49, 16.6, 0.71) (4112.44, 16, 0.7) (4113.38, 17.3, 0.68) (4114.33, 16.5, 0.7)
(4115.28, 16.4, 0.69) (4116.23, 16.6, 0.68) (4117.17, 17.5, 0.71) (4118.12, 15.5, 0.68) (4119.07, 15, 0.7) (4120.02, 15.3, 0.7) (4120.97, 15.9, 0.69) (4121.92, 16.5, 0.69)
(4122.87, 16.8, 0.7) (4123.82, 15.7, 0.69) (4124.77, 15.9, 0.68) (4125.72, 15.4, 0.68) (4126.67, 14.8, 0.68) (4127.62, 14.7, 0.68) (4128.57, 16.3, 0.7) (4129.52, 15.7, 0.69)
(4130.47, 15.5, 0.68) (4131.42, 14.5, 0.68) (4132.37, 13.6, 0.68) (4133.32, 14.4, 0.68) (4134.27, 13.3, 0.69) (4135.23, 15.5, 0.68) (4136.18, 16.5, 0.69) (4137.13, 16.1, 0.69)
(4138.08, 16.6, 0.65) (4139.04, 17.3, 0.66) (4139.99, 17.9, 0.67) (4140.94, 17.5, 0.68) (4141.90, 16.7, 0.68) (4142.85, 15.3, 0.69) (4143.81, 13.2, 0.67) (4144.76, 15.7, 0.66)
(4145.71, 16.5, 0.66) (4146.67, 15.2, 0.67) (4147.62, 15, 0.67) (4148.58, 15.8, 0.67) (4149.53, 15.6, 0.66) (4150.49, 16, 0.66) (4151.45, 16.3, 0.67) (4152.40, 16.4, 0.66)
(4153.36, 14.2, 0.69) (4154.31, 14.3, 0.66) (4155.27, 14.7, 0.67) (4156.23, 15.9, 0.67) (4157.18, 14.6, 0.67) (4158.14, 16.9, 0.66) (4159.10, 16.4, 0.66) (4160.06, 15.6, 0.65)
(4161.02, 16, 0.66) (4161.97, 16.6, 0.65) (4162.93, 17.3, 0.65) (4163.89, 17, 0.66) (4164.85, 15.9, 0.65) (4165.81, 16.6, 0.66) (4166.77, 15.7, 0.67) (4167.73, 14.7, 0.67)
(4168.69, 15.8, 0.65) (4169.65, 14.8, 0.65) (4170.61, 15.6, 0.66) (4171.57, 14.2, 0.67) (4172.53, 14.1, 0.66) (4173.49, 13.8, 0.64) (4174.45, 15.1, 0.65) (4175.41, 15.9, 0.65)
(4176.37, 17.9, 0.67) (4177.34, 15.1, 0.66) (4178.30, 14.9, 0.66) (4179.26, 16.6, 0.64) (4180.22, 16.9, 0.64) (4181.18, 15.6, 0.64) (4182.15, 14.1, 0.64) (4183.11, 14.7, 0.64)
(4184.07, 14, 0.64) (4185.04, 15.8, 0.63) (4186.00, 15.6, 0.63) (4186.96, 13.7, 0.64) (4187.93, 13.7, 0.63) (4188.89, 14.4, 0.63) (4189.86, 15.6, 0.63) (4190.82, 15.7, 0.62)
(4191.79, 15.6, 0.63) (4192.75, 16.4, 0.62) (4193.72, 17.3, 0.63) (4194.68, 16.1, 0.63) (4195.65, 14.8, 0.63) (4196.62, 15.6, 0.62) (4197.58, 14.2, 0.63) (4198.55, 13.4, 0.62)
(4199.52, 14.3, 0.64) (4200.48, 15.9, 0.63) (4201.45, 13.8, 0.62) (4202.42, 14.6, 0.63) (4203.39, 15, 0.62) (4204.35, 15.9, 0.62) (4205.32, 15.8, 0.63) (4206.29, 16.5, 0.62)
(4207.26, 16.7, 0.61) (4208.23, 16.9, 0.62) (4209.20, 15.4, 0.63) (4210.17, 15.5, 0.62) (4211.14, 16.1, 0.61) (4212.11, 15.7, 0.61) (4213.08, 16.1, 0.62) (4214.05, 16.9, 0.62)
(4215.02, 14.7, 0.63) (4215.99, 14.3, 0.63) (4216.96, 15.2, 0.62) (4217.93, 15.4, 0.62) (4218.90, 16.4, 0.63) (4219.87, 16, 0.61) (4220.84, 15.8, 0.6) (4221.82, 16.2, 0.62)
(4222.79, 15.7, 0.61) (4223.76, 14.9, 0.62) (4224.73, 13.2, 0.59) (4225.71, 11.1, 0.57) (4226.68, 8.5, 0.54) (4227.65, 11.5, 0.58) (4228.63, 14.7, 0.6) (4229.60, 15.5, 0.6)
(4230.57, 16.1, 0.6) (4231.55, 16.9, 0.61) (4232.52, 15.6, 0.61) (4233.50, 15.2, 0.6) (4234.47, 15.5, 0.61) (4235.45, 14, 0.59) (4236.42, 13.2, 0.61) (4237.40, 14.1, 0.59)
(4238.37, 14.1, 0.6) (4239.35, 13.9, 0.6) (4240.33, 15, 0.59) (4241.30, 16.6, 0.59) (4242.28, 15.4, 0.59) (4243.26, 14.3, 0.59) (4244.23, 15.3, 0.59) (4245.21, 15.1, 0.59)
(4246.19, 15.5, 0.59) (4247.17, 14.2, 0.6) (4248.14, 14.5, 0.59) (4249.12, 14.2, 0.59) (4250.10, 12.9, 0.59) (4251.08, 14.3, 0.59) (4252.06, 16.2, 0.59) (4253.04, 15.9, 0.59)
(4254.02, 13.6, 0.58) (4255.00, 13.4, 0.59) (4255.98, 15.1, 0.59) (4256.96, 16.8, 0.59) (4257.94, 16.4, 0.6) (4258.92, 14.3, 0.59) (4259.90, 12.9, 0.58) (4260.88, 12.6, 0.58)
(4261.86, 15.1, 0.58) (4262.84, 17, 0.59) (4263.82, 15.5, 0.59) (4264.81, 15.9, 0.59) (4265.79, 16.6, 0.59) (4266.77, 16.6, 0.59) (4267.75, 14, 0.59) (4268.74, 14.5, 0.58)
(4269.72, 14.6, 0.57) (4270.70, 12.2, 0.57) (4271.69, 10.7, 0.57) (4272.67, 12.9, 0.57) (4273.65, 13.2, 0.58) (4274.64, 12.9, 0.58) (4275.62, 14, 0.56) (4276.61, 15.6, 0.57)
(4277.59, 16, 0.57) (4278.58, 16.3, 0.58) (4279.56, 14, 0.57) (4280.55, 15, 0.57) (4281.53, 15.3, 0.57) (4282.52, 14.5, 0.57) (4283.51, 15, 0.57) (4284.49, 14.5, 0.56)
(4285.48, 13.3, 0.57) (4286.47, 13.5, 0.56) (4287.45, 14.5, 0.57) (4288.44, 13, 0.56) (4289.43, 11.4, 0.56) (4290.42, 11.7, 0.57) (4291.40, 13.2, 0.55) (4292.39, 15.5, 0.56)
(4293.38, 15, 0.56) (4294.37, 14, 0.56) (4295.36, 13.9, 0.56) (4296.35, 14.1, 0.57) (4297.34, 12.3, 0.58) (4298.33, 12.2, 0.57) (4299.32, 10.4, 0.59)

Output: 0.43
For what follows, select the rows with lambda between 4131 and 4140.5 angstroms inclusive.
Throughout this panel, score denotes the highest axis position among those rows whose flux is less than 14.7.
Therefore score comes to 4134.27 angstroms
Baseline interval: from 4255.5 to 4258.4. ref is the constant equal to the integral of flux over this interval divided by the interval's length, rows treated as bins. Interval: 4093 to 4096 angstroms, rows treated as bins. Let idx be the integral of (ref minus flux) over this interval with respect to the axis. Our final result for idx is 1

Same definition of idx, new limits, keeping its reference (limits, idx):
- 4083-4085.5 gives 2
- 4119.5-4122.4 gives 1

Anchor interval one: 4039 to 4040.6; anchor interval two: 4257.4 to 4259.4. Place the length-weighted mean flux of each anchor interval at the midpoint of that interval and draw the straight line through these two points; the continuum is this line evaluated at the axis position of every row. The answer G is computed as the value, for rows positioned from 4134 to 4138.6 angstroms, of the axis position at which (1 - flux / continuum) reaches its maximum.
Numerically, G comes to 4134.27 angstroms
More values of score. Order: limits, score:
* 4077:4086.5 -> 4078.49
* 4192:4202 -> 4201.45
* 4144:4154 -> 4153.36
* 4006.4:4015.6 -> 4006.82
